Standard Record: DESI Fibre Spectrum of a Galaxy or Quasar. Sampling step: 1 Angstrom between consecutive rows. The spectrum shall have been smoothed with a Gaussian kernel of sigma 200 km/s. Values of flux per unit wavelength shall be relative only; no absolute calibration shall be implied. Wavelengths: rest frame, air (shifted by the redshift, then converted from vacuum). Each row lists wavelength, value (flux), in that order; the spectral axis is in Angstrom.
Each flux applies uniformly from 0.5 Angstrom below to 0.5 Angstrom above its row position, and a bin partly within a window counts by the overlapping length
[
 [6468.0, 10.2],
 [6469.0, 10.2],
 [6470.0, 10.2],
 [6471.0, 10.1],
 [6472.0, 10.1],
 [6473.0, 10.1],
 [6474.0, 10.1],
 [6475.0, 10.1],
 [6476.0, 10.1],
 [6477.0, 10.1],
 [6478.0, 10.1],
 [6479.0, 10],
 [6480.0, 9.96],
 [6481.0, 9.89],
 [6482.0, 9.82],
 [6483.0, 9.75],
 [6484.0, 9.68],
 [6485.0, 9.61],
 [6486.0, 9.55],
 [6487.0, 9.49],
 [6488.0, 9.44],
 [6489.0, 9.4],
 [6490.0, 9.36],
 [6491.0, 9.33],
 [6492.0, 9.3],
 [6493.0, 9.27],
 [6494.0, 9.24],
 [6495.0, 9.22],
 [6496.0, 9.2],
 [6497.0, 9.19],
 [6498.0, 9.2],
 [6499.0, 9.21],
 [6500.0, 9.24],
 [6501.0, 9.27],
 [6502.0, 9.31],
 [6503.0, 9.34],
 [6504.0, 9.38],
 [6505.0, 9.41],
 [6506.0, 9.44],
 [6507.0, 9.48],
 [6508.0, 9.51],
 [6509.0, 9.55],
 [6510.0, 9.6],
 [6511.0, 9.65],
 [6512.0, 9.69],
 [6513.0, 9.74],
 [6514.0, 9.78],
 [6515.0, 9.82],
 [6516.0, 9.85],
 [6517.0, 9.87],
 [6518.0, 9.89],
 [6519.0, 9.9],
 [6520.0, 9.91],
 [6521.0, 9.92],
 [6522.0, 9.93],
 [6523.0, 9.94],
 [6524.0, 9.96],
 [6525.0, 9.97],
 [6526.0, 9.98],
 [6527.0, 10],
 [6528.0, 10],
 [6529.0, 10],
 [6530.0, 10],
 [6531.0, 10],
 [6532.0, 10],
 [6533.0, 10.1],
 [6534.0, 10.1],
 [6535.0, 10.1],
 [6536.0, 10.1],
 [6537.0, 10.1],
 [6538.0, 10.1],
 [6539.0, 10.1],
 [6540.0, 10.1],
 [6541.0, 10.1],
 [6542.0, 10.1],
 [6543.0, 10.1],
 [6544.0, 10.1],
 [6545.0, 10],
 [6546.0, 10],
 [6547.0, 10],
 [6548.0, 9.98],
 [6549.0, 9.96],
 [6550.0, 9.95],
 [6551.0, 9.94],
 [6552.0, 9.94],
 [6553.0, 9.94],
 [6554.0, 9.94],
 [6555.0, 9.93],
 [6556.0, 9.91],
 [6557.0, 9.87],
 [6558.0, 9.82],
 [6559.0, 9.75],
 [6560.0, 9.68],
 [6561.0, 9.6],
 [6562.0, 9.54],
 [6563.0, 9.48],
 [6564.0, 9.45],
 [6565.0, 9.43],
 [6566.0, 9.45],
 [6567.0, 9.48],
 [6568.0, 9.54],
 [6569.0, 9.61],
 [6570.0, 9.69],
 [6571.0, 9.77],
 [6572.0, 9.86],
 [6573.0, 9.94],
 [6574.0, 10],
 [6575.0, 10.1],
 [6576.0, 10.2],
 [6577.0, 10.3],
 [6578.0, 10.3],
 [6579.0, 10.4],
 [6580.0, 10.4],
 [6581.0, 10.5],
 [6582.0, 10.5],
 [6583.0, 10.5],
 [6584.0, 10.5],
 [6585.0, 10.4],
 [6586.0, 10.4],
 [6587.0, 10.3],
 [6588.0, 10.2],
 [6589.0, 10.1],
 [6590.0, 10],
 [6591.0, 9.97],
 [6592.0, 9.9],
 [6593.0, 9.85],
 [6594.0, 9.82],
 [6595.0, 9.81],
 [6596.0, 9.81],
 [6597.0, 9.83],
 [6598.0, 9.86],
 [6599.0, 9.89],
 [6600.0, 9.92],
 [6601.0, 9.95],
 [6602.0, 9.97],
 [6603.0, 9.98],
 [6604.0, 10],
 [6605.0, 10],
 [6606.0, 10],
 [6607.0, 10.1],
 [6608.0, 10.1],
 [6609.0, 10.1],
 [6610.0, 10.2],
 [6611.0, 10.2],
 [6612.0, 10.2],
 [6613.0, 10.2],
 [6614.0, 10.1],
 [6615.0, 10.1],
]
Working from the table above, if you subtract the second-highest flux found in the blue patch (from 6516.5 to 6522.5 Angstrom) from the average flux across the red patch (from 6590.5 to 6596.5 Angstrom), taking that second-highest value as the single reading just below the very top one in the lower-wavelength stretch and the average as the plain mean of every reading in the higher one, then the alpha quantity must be -0.06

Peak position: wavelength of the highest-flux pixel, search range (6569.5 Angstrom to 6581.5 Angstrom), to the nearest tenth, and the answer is 6581.0 Angstrom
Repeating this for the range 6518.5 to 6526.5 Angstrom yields 6526.0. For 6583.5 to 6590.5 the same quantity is 6584.0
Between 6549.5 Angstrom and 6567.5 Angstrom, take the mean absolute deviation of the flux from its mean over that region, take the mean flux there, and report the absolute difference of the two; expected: 9.5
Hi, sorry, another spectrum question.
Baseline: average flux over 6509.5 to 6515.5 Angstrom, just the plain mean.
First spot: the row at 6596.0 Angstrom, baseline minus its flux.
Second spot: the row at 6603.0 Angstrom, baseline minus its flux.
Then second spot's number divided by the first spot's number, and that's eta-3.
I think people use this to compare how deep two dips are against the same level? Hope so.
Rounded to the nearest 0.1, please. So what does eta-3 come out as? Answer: 2.8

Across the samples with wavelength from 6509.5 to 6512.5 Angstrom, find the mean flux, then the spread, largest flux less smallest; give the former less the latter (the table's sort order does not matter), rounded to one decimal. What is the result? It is 9.6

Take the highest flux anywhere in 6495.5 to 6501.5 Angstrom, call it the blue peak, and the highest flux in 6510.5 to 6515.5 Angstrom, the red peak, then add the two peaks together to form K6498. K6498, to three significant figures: 19.1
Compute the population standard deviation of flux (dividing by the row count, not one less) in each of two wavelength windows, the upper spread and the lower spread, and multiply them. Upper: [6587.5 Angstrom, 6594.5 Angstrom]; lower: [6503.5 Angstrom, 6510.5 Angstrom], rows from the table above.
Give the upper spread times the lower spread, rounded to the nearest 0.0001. 0.0092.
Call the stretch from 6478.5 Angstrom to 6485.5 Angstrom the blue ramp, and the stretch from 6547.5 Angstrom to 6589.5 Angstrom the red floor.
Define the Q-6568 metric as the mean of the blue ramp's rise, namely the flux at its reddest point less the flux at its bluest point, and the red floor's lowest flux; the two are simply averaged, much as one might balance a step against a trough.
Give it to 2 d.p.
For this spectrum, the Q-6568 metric 4.52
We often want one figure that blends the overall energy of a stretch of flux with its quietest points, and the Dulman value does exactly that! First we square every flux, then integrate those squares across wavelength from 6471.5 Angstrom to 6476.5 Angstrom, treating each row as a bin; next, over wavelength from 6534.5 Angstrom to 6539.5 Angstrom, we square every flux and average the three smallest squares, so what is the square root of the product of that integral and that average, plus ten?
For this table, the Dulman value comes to 238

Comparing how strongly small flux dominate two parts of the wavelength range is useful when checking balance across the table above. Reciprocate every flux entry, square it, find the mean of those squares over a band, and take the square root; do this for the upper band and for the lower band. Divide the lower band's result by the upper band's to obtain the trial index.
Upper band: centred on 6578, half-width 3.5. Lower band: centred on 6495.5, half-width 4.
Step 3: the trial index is 1.117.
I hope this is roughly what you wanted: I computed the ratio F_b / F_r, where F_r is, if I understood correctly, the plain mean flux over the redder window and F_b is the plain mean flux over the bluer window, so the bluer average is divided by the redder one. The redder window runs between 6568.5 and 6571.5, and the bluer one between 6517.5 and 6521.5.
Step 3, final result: 1.02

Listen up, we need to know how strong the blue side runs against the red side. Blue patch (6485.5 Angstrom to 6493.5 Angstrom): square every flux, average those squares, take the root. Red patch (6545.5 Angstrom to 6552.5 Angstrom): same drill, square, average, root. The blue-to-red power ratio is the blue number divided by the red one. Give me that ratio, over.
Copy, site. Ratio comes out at 0.94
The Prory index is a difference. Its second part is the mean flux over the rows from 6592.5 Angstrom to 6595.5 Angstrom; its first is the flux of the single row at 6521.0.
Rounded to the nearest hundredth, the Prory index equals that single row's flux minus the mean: 0.09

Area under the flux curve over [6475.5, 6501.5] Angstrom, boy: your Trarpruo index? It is 248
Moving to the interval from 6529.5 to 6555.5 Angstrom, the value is 261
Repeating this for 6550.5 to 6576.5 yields 254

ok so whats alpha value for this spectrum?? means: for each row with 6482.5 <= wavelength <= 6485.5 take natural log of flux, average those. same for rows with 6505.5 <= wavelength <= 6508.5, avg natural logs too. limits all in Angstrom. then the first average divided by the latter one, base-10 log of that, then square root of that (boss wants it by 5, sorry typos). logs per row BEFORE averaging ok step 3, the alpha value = 0.06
